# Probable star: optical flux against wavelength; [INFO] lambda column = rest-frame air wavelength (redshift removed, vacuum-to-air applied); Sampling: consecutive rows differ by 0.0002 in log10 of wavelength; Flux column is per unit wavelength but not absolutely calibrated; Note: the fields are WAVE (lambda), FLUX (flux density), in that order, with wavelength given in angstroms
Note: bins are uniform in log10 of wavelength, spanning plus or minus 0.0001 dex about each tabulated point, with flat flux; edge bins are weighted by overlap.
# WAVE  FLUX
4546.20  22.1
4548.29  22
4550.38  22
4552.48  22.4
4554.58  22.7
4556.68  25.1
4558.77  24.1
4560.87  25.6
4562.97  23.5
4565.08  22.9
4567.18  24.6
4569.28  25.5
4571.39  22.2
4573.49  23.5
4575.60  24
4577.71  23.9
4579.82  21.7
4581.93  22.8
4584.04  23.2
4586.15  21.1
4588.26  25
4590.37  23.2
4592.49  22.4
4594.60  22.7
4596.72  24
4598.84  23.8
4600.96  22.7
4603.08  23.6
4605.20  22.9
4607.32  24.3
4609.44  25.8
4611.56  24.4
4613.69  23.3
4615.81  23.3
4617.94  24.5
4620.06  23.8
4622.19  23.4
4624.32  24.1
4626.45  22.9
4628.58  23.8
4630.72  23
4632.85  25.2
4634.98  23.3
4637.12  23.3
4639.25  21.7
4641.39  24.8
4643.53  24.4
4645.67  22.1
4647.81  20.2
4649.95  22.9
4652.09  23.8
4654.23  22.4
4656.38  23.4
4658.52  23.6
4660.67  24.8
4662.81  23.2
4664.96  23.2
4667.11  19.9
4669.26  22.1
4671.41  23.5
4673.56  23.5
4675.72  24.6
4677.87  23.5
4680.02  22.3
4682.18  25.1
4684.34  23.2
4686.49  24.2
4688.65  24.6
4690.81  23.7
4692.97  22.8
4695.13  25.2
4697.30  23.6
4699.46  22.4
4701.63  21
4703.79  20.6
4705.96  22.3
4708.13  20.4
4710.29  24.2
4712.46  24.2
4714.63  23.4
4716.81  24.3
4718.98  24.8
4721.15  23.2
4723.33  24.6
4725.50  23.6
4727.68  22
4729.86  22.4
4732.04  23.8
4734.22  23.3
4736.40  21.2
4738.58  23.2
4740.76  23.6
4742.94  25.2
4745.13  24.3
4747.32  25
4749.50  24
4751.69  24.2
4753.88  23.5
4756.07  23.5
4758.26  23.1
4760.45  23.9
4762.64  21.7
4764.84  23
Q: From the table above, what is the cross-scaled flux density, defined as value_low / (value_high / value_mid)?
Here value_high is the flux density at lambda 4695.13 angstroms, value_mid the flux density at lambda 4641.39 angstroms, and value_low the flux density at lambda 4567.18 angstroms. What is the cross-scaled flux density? 24.2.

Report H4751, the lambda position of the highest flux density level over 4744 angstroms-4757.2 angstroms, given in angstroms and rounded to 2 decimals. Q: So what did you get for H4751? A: 4747.32 angstroms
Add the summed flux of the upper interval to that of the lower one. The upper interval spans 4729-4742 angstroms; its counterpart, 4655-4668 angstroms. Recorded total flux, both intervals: 276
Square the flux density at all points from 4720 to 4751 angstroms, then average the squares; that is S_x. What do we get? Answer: 555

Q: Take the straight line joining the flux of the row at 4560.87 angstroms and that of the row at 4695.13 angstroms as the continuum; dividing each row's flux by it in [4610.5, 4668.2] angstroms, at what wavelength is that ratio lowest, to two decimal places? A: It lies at 4667.11 angstroms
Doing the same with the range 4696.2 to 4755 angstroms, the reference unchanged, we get 4708.13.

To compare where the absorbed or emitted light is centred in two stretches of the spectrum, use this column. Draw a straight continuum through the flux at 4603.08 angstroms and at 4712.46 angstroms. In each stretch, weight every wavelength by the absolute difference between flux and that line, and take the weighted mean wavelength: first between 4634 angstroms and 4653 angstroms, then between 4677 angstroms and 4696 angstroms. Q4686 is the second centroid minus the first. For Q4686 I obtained 42.1 angstroms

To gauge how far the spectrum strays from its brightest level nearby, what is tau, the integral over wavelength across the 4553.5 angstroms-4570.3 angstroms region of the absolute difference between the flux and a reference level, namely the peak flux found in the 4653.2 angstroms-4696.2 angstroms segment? 19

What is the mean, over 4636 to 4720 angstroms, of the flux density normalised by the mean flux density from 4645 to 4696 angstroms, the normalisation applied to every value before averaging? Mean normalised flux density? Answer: 1.00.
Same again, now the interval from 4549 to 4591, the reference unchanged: 1.01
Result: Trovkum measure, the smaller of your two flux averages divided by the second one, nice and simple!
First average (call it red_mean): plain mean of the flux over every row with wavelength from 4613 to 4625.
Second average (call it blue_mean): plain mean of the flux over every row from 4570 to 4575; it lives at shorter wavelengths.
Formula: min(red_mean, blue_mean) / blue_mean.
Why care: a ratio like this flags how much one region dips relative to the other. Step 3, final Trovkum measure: 1.00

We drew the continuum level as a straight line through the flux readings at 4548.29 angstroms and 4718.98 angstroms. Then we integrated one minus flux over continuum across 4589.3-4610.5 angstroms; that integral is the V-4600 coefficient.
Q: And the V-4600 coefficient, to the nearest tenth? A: -0.6 angstroms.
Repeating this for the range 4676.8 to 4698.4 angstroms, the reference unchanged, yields 0.4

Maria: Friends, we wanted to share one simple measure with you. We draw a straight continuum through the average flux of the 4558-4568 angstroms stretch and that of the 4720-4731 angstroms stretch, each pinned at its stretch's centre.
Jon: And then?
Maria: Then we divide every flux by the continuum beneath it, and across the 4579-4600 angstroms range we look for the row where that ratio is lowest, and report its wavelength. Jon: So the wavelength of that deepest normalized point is 4586.15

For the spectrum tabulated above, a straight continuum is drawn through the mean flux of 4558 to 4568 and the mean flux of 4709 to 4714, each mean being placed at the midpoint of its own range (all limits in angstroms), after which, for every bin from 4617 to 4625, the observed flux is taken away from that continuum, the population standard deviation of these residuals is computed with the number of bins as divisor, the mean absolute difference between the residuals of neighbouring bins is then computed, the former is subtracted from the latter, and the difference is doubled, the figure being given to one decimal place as 0.4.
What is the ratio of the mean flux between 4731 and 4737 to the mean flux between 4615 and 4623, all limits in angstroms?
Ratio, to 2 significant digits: 0.96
